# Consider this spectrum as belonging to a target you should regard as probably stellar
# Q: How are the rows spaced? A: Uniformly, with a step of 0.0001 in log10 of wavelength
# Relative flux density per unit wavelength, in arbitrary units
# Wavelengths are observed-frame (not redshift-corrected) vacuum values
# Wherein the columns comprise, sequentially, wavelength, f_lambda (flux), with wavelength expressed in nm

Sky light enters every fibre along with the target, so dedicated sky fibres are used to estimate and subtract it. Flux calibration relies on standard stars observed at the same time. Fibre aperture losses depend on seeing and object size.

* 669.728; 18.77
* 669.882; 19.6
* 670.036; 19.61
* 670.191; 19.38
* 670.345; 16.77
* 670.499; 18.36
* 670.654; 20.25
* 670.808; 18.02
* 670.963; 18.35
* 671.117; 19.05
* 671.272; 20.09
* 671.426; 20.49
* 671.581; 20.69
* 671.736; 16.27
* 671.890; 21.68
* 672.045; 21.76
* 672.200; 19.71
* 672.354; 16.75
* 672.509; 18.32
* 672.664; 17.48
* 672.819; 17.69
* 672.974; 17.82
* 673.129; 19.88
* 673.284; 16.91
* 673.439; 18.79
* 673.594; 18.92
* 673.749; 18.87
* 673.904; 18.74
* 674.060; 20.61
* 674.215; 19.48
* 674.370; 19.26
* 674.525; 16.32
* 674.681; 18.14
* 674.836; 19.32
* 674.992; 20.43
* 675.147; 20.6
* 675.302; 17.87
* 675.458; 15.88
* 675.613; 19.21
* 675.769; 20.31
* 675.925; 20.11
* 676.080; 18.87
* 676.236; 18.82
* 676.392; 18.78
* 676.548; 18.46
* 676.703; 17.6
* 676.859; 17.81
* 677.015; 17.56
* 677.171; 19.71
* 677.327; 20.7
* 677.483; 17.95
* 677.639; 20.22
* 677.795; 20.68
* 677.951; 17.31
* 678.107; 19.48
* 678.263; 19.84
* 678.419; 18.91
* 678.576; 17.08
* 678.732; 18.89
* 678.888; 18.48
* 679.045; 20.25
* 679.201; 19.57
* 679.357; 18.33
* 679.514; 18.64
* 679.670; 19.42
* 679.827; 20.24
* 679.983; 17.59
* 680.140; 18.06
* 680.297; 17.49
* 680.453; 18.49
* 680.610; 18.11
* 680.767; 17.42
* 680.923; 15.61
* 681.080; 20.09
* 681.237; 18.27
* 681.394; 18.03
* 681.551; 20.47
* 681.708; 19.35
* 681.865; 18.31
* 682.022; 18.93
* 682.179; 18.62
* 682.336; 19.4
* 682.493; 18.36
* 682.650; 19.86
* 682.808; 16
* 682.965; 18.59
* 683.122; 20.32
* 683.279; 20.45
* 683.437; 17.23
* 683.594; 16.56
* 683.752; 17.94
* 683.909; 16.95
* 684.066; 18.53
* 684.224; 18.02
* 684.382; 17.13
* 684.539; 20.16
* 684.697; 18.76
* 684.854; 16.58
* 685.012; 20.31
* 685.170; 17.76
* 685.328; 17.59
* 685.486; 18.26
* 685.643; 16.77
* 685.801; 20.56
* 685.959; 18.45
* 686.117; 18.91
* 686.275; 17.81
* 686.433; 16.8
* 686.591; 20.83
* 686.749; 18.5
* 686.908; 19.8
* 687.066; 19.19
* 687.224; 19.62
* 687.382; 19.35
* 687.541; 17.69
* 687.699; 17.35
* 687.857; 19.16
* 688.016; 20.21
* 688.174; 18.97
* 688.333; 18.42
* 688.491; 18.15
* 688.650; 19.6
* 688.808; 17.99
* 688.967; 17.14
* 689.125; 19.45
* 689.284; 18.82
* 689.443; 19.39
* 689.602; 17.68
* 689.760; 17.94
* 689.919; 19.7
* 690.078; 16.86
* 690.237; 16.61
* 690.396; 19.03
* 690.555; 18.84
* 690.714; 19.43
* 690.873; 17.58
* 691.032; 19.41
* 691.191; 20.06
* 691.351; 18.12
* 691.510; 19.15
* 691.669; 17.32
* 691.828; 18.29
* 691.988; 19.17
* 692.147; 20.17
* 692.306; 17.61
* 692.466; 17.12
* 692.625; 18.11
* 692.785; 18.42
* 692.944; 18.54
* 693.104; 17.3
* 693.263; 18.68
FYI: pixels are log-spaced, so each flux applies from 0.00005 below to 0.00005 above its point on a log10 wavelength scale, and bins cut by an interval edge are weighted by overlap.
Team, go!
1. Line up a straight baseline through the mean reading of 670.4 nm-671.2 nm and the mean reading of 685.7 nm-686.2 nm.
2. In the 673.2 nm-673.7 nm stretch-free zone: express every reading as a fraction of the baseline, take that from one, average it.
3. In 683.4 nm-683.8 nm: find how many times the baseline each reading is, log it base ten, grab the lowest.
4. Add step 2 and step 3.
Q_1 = -0.03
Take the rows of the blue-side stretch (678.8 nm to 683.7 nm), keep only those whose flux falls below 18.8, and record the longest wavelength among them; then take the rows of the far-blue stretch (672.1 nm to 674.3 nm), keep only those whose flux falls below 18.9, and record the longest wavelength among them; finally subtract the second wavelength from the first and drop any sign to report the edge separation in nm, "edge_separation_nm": 9.69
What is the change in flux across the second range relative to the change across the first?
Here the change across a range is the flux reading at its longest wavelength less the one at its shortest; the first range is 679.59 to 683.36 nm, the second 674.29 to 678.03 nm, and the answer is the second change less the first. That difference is -3.0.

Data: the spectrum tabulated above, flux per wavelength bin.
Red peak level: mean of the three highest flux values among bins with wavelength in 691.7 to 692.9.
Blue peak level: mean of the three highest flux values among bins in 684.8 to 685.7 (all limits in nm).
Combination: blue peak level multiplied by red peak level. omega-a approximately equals 362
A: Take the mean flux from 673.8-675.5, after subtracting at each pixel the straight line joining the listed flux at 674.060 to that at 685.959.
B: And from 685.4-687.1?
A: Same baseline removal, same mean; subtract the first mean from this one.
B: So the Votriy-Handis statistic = 2.0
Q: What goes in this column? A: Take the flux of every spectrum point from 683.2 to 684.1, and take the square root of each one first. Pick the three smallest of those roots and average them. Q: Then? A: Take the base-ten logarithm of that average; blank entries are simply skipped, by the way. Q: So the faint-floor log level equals 0.614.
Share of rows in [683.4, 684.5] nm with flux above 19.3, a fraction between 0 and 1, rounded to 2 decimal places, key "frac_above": 0.00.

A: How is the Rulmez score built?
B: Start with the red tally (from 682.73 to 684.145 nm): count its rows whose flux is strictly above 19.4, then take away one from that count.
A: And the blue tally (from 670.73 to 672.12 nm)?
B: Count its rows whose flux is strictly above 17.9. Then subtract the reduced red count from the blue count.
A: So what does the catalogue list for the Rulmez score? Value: 7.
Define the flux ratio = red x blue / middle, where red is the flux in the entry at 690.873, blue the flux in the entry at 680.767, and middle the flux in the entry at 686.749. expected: 17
